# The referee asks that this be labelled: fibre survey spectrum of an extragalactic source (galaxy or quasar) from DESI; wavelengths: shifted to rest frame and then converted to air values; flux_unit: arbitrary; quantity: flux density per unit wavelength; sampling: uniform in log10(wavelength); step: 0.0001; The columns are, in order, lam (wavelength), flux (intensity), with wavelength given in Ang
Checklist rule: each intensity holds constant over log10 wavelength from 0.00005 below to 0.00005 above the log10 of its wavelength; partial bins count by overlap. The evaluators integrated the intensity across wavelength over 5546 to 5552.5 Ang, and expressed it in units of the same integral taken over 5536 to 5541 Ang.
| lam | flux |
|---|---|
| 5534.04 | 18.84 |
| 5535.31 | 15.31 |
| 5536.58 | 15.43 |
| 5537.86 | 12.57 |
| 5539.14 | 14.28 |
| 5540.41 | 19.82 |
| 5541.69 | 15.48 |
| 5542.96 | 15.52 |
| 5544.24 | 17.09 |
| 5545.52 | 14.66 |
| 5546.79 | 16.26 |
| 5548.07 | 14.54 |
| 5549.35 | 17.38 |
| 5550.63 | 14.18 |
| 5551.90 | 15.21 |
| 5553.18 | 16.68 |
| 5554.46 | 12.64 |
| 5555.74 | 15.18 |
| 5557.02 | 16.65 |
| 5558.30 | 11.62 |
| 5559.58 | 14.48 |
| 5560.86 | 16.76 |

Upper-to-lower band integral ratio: 1.3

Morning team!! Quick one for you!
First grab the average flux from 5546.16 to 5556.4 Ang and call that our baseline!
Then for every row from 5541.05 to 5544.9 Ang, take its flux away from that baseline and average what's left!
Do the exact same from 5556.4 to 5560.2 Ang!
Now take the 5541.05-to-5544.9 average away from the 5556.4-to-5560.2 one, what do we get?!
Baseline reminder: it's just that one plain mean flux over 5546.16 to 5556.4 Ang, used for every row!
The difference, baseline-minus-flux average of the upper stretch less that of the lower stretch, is 1.8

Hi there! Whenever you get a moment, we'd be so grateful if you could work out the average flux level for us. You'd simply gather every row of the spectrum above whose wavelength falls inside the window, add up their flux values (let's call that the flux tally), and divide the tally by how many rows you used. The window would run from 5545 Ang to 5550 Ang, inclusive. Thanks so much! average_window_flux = 15.7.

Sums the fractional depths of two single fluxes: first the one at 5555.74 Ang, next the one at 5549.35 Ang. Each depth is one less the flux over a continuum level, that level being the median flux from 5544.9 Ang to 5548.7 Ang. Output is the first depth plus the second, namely -0.2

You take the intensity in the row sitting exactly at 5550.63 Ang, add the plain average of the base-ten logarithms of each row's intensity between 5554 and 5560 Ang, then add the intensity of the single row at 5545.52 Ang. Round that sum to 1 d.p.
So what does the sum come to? 30.0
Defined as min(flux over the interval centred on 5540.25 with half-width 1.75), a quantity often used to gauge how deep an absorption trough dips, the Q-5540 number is 14.28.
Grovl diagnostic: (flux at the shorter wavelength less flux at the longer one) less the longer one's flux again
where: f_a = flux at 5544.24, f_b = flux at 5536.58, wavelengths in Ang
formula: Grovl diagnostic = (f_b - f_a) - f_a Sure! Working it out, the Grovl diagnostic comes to -19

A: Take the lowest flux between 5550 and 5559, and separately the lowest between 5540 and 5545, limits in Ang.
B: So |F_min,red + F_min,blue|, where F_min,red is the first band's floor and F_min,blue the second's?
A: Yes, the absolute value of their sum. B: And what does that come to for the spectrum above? 27.1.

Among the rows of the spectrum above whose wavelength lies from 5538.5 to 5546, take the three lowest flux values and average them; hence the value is 14.81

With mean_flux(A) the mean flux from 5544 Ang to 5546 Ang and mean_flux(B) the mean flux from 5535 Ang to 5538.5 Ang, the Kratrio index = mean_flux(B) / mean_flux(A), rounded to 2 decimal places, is 0.91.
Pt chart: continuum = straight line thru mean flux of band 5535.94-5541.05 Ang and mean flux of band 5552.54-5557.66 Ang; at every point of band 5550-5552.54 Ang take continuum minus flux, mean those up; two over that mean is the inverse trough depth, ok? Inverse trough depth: 3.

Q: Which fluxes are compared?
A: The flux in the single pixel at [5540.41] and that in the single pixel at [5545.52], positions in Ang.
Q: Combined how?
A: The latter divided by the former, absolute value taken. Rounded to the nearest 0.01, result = 0.74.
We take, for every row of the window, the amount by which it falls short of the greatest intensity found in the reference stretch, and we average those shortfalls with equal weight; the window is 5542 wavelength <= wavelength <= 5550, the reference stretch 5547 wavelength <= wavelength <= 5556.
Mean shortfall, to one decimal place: 1.5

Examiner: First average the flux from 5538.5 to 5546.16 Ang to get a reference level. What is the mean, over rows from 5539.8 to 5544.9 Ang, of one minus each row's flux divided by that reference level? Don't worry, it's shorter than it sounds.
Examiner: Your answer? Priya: -0.05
